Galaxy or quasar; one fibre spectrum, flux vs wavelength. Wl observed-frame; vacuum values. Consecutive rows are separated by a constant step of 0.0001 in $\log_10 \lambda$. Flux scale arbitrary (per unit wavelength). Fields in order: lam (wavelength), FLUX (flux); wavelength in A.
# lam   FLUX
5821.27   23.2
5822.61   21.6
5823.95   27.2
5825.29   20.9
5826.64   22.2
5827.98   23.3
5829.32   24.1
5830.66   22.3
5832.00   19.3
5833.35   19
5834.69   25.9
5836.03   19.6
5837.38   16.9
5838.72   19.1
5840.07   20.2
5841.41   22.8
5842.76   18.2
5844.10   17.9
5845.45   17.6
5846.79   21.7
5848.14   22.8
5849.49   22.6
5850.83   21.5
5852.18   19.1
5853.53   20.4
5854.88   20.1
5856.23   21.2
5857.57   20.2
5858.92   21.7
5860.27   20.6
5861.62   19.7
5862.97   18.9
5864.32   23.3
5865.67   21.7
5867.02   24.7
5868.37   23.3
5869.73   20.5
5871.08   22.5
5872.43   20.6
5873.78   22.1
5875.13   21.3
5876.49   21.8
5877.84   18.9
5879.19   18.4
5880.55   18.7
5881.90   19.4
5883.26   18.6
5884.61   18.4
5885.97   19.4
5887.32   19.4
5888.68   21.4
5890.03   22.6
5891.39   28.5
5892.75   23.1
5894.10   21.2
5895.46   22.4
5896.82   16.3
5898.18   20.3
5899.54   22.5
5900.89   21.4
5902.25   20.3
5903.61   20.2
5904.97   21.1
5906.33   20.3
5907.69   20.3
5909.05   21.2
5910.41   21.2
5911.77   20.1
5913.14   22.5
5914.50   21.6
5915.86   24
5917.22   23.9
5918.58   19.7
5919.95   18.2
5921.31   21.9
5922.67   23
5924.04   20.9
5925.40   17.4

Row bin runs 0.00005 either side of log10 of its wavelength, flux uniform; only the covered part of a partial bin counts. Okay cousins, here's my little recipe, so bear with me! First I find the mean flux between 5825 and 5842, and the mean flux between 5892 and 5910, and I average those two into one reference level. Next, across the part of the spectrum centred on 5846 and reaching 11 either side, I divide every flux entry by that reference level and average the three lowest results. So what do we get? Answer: 0.83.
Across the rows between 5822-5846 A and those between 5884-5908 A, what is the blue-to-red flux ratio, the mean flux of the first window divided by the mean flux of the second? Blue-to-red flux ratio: 0.997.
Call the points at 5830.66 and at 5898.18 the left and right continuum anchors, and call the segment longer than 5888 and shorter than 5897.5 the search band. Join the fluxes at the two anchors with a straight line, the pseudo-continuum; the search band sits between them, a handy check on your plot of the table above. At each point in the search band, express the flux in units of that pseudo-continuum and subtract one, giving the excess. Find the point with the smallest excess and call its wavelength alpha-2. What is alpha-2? 5896.82 A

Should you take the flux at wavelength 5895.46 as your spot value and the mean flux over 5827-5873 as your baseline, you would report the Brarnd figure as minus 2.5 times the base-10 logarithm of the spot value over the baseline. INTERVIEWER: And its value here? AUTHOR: -0.07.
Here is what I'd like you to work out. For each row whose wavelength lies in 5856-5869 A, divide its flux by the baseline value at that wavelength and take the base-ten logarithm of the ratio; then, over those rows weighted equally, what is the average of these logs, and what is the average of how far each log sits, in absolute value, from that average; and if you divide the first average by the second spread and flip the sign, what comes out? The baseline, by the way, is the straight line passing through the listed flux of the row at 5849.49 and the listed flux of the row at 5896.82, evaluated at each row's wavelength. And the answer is -0.3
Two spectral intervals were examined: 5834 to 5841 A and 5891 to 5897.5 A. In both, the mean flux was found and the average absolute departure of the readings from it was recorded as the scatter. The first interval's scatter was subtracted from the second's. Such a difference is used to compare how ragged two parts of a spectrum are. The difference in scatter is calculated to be 0.62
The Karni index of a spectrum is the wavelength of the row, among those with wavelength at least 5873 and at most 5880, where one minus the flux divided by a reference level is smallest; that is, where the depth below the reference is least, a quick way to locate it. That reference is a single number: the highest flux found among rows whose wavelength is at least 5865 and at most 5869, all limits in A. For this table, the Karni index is 5873.78 A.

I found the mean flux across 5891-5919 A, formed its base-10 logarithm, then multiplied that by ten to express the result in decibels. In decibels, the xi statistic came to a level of 13.3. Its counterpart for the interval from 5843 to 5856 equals 13.1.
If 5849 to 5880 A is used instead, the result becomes 13.2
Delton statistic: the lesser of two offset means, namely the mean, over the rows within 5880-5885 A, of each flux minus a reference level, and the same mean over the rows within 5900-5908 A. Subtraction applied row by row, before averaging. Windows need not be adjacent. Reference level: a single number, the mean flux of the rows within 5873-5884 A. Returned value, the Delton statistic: -1.1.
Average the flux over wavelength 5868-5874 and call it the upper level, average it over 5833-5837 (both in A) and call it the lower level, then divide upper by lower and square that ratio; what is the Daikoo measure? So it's 1.03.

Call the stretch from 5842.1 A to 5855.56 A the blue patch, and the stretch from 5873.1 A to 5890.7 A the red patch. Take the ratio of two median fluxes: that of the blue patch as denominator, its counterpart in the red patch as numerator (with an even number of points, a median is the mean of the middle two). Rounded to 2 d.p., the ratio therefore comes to 0.96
